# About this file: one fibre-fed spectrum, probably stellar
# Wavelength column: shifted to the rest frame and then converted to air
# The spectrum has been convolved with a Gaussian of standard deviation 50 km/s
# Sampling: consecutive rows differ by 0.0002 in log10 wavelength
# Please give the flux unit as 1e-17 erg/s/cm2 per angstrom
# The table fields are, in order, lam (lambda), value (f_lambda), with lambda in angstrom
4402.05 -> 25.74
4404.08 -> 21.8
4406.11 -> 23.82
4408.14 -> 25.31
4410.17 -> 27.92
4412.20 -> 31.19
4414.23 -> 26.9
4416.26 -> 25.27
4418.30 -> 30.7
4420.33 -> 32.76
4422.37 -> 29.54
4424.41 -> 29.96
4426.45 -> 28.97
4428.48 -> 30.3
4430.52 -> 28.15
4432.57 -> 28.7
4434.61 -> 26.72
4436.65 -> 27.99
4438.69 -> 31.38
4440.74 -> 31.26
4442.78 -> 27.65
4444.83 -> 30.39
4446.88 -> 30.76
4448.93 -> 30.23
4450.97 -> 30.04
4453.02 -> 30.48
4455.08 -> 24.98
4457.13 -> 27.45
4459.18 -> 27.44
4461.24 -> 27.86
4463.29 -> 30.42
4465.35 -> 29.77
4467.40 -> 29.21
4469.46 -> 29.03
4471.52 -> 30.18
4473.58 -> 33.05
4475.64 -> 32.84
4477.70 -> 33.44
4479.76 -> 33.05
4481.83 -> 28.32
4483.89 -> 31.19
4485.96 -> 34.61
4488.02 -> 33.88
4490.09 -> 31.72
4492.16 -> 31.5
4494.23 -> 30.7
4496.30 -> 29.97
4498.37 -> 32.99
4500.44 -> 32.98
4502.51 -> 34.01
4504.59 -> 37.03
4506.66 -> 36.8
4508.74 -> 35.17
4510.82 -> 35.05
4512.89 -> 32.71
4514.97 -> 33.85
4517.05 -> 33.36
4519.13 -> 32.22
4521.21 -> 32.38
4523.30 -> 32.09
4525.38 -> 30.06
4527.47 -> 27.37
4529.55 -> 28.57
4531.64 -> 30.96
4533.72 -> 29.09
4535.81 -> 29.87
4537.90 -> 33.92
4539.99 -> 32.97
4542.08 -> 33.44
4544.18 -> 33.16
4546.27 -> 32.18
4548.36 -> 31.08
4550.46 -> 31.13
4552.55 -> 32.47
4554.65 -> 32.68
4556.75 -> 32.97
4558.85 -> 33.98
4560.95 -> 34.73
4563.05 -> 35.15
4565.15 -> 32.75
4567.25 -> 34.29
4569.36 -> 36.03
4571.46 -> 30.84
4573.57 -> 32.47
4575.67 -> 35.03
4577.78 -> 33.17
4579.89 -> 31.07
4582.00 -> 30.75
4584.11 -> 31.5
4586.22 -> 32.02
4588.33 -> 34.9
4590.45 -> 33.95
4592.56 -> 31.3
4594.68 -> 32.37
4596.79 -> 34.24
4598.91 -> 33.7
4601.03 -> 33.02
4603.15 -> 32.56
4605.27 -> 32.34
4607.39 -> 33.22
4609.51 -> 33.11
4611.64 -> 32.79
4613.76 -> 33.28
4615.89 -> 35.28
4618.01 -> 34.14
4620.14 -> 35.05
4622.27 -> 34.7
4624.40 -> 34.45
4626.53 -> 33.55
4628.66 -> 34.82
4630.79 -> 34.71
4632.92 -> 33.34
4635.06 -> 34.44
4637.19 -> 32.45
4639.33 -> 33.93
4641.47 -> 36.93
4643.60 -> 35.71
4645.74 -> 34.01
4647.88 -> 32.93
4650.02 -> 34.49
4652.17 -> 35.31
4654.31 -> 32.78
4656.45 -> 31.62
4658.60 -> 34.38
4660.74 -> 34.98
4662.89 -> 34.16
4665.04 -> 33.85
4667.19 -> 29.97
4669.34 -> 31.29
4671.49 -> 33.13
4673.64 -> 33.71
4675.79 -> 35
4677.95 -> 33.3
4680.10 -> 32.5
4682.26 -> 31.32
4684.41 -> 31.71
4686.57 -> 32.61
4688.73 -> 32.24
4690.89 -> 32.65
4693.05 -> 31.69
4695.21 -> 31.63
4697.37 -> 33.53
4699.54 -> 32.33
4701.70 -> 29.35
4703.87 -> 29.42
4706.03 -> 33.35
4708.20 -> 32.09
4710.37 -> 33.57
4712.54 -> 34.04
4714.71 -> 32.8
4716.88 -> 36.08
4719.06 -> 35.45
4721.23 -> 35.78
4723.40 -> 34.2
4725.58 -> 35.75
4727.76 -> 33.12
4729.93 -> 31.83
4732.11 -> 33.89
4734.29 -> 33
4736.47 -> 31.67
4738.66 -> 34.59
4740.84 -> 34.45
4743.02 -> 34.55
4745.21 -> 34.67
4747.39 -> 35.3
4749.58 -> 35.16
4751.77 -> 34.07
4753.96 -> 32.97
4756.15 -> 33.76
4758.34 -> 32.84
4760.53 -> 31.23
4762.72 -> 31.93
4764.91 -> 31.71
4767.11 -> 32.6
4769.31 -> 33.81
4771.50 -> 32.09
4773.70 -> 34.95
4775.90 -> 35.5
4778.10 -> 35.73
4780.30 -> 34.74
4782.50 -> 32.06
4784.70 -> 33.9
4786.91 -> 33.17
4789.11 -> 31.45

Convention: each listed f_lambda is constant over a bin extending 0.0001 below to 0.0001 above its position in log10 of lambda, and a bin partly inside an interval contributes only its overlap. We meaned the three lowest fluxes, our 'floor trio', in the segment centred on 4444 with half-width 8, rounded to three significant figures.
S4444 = 28.6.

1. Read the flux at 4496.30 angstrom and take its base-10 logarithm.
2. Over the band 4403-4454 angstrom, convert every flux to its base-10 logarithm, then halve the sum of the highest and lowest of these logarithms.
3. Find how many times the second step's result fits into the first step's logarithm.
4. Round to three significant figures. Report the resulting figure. 1.03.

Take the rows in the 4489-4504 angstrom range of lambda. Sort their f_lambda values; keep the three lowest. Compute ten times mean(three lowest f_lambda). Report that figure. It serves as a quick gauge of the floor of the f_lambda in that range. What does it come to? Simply 307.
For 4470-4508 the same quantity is 295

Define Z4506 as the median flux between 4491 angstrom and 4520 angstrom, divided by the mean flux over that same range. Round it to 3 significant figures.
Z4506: 0.992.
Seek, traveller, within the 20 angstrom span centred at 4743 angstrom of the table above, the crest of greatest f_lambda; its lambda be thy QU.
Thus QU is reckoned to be 4747.39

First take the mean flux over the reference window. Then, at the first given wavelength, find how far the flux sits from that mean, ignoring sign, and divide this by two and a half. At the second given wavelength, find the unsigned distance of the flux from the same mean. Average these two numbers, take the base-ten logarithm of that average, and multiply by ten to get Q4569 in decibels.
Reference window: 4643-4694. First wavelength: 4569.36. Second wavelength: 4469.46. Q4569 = 4.2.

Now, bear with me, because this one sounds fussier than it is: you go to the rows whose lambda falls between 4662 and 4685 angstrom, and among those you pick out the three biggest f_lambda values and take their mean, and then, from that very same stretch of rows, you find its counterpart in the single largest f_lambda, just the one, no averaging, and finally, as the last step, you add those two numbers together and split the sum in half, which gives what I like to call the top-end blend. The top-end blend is 34.7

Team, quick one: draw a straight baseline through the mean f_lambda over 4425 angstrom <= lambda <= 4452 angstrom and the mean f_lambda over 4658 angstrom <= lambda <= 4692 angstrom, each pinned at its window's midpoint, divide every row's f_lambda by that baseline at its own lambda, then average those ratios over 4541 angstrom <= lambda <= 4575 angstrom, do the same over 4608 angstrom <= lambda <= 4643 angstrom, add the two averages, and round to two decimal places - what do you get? 2.12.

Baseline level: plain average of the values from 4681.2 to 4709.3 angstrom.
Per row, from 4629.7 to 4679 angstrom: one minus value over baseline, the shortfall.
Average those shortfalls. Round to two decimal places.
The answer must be -0.06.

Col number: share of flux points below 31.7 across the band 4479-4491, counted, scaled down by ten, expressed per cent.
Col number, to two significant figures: 20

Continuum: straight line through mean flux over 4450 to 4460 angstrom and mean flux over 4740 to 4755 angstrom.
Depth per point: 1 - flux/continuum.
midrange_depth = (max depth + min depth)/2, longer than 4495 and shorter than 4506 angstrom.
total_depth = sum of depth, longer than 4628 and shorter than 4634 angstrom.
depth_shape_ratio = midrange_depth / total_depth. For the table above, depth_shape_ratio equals 0.68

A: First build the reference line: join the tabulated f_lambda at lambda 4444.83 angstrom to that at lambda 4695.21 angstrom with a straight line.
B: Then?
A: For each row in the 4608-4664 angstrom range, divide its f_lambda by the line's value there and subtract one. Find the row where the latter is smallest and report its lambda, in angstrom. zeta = 4656.45 angstrom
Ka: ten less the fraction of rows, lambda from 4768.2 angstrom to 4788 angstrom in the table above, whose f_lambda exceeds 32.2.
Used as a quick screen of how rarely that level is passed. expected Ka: 9.2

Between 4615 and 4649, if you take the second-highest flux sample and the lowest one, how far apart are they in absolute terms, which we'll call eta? 3.3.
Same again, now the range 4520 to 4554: 6.1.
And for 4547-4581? 4.3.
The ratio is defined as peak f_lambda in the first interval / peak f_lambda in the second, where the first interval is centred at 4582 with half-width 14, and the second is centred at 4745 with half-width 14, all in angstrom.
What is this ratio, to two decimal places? 1.02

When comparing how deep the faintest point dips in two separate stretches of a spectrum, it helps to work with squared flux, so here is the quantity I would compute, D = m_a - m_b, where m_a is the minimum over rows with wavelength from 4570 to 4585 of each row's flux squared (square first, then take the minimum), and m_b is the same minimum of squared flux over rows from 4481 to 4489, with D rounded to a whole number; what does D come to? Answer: 144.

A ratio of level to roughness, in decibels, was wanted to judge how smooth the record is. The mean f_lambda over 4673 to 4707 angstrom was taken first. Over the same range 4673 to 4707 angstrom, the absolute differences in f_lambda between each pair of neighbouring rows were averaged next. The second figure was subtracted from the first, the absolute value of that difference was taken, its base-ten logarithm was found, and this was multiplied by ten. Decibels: 14.9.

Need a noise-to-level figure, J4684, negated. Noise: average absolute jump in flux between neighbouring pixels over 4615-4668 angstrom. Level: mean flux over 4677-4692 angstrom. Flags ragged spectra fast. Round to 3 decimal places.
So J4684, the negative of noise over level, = -0.042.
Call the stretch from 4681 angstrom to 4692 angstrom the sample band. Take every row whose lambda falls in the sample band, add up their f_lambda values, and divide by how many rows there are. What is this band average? 32.1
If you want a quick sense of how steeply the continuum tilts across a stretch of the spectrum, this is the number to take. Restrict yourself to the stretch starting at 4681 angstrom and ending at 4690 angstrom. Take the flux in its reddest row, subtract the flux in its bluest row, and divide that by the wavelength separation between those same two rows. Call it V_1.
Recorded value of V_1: 0.14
